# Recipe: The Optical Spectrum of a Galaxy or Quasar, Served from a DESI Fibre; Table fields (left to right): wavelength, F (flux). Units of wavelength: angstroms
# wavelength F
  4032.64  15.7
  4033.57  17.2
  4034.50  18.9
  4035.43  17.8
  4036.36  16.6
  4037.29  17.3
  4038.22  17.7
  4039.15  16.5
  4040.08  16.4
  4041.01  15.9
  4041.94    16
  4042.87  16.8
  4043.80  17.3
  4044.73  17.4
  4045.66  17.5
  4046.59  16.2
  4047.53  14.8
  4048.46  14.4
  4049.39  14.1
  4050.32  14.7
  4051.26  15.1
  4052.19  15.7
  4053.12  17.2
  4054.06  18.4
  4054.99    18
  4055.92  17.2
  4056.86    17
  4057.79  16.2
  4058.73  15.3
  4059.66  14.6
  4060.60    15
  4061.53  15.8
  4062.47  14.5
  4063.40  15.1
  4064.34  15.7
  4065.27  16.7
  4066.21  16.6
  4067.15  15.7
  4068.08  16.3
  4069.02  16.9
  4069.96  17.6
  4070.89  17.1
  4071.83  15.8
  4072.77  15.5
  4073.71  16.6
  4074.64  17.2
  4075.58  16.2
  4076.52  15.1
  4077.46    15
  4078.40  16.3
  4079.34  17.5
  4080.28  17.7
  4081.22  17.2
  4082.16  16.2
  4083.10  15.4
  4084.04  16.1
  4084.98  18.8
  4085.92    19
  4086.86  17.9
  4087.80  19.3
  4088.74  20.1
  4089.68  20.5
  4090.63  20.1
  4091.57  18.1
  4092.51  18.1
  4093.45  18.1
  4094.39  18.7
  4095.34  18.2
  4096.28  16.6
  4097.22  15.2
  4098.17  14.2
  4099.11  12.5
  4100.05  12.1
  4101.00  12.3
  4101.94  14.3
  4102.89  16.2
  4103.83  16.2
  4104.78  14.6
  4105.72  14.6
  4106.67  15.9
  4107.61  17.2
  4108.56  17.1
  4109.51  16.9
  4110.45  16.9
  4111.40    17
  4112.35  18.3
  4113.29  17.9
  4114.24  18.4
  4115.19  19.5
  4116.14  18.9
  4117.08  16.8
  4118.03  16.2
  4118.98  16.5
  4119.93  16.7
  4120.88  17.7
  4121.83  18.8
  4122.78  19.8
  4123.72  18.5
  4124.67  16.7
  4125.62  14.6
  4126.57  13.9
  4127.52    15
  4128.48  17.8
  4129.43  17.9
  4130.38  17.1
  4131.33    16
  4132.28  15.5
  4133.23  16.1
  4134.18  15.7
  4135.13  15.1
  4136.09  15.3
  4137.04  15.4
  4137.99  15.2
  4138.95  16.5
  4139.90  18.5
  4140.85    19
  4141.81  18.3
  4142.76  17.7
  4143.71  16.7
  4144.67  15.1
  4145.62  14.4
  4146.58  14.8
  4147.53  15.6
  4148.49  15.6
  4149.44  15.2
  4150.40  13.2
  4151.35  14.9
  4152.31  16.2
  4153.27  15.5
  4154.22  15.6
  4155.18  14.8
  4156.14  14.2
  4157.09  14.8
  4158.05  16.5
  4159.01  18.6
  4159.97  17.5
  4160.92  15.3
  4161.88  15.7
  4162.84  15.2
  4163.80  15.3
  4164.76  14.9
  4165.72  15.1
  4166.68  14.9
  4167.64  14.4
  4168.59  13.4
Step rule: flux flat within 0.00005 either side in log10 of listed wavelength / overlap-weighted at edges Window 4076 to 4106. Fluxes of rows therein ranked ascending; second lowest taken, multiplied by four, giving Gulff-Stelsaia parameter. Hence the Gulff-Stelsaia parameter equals 49.2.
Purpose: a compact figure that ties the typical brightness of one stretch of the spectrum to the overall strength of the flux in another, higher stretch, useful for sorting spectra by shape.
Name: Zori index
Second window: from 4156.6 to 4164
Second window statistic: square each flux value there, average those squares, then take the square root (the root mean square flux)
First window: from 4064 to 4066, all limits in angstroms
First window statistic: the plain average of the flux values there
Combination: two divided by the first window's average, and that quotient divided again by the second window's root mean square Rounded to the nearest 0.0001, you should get 0.0076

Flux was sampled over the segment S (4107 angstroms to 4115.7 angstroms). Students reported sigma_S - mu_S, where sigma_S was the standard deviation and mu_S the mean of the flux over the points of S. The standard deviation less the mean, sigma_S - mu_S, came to -16.8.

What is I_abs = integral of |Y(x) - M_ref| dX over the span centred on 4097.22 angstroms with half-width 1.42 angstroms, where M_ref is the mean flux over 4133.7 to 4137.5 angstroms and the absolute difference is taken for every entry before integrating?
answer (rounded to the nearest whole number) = 2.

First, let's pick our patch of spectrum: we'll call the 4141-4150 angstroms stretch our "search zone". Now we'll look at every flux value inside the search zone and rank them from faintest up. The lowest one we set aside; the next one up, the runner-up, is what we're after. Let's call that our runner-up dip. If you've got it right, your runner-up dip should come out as 14.8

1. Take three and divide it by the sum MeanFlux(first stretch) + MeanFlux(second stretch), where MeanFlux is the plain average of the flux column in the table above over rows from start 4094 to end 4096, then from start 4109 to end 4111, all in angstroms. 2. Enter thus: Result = 0.085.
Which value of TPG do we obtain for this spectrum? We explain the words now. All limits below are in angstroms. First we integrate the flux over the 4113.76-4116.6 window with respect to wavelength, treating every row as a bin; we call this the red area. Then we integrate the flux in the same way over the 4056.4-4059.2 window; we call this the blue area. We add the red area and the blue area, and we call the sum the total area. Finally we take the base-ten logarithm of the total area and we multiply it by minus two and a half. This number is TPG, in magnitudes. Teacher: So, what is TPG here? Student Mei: -4.99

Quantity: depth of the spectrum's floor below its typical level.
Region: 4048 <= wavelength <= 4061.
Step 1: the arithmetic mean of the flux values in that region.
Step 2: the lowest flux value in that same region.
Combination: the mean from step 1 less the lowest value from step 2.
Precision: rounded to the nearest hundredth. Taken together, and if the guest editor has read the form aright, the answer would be 1.82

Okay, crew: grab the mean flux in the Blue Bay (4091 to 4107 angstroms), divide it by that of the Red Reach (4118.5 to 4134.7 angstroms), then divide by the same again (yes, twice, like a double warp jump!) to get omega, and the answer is 0.056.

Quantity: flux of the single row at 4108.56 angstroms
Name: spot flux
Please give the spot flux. 17.1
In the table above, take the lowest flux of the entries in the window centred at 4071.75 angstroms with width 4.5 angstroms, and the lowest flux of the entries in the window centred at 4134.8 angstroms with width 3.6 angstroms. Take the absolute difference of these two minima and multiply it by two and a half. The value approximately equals 1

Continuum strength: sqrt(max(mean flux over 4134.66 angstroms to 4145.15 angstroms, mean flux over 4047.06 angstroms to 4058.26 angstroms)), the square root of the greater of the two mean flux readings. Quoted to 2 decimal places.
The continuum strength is 4.08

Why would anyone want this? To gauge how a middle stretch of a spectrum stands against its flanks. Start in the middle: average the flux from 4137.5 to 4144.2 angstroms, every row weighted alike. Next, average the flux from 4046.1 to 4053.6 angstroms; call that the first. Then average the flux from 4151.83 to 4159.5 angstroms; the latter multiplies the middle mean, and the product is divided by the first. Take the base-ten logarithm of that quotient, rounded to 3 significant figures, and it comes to 1.25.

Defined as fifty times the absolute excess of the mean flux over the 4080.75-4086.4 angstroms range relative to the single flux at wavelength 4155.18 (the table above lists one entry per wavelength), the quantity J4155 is 116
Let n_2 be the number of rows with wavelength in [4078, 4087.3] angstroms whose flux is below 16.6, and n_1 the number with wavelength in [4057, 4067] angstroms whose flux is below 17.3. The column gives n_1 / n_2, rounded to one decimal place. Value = 2.5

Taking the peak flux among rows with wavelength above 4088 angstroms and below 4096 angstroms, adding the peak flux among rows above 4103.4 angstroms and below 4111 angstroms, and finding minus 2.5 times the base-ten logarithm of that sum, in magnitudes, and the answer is -3.94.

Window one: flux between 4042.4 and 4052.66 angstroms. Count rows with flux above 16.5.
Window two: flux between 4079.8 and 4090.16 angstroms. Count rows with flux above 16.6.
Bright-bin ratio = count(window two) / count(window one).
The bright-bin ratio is 2.00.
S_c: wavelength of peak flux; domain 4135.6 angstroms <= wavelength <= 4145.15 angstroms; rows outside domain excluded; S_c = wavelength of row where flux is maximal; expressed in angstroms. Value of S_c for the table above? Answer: 4140.85 angstroms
